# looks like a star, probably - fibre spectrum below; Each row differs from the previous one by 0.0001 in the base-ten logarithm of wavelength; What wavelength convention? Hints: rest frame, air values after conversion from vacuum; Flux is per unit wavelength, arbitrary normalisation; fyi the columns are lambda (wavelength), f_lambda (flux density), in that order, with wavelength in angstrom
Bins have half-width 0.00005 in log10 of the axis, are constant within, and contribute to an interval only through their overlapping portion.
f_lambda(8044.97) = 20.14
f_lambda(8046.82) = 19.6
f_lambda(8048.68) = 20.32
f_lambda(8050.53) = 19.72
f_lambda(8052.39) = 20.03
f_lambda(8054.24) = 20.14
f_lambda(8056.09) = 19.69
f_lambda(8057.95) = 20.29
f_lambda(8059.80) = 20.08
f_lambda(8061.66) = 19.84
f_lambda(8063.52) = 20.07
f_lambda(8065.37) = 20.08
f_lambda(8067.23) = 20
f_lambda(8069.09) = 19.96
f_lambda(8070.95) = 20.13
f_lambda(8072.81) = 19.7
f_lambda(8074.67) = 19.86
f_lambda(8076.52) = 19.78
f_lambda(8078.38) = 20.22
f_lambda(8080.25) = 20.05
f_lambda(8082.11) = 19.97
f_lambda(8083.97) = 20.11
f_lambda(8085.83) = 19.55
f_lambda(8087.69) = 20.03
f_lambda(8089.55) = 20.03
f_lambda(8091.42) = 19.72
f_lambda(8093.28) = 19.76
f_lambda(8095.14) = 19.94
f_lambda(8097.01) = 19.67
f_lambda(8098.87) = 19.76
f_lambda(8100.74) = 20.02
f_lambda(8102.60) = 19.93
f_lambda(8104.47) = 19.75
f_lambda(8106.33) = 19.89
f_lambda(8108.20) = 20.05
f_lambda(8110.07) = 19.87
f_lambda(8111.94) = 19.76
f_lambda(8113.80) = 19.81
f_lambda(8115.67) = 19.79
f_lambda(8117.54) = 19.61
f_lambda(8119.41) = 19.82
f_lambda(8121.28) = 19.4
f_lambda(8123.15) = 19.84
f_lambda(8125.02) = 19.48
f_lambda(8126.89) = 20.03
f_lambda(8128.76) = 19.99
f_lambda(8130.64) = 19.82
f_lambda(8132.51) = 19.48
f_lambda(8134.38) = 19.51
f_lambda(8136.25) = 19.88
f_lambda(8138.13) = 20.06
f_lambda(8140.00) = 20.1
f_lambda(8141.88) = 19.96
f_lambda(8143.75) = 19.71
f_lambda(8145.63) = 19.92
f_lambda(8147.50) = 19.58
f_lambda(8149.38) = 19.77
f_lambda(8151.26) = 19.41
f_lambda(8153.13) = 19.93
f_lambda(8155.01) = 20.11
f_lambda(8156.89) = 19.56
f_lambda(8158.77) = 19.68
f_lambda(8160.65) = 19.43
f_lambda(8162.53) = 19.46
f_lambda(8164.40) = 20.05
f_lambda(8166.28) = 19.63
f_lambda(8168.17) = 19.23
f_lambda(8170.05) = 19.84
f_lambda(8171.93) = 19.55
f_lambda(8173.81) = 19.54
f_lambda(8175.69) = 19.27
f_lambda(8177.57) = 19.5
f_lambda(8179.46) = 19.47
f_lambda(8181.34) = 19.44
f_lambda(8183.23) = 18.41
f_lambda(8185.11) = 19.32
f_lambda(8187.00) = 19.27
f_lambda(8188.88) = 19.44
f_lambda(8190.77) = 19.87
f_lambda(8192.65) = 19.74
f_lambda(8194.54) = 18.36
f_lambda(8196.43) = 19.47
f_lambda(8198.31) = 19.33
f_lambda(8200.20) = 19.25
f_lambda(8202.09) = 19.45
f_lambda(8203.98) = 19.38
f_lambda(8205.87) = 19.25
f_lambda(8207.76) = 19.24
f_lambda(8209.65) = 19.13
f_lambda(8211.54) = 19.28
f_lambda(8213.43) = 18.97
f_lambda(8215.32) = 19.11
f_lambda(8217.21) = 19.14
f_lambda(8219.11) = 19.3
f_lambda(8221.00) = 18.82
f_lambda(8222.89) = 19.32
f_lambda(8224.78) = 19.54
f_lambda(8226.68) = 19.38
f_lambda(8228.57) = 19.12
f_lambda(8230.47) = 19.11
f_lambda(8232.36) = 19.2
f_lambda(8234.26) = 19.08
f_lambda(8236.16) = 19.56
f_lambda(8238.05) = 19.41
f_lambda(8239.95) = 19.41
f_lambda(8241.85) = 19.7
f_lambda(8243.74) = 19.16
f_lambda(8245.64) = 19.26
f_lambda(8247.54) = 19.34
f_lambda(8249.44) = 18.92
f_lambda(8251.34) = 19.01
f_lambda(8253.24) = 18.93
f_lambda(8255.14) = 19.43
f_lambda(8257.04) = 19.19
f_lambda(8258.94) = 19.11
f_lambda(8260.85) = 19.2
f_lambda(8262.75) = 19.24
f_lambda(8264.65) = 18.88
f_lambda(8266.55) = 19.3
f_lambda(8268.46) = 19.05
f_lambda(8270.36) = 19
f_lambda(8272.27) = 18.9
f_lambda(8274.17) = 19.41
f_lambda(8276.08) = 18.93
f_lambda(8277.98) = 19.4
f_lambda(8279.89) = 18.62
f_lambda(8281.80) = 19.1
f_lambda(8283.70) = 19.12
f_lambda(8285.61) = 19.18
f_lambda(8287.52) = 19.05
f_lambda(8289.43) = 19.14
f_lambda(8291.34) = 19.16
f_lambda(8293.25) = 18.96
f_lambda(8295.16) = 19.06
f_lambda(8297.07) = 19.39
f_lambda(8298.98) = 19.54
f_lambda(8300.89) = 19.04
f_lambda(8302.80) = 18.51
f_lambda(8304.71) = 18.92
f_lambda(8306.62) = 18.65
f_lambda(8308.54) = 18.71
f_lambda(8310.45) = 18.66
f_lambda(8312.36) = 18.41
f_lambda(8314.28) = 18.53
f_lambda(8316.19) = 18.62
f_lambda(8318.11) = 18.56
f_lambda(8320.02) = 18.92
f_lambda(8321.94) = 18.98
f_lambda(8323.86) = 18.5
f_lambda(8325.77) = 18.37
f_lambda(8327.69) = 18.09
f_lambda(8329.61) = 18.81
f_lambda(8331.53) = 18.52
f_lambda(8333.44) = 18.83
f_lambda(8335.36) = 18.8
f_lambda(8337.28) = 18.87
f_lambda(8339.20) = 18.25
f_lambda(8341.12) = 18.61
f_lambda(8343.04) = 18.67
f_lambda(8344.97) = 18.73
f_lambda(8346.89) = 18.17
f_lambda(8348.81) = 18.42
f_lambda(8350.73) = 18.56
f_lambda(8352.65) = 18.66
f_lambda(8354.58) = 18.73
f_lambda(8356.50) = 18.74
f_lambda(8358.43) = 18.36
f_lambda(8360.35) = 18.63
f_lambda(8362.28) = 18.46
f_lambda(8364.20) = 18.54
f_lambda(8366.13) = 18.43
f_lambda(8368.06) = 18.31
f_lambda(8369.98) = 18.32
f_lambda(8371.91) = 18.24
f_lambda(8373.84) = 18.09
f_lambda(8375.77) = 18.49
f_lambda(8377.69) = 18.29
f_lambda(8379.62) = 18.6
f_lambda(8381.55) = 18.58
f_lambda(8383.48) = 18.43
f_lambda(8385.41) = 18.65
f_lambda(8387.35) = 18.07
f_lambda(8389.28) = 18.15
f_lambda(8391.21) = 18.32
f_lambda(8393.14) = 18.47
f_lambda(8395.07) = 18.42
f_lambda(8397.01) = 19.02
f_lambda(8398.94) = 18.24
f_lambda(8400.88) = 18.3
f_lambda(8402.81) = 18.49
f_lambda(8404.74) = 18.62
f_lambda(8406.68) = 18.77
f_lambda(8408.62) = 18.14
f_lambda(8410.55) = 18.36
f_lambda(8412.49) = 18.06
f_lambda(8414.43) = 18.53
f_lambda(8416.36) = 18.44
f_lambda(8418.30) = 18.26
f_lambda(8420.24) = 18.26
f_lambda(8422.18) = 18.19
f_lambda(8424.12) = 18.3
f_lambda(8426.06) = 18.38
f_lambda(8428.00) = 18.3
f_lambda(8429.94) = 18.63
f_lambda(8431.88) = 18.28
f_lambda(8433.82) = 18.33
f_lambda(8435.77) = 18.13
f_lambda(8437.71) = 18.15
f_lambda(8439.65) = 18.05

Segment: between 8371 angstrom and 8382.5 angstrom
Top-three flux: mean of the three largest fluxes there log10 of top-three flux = 1.27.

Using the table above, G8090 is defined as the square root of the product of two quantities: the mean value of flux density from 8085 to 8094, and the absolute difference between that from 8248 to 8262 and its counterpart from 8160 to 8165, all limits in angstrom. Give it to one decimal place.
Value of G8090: 3.3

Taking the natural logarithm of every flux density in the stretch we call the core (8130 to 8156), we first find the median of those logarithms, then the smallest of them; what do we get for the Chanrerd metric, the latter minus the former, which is -0.0224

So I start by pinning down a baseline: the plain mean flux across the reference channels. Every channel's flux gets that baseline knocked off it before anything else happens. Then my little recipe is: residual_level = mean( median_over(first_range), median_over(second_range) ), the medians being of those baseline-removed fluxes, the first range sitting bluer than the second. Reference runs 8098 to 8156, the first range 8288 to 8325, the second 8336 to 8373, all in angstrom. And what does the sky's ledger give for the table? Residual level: -1.1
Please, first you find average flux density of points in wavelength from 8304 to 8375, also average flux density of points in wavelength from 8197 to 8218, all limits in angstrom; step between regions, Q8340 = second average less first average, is 0.7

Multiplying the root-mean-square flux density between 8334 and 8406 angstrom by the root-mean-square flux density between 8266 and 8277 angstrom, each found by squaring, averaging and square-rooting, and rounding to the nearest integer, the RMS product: 353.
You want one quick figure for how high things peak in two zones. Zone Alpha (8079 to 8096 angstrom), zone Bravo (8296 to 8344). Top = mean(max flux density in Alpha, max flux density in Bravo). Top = 19.8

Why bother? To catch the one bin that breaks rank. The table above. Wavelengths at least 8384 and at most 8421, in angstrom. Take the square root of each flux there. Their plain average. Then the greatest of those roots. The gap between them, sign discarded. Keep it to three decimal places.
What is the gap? 0.072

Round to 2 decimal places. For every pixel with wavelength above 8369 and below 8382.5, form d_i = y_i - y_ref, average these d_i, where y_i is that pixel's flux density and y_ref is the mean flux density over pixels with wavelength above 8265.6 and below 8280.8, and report -0.70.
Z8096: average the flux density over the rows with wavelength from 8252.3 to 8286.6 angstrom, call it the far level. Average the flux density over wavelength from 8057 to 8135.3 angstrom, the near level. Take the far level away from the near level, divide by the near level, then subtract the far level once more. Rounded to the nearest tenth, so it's -19.1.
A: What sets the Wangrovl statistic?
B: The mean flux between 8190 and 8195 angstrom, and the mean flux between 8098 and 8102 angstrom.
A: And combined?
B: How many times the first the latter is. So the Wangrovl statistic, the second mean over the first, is 1.03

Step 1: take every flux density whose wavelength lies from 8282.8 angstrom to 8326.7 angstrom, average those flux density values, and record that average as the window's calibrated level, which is 18.9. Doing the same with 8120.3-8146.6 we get 19.8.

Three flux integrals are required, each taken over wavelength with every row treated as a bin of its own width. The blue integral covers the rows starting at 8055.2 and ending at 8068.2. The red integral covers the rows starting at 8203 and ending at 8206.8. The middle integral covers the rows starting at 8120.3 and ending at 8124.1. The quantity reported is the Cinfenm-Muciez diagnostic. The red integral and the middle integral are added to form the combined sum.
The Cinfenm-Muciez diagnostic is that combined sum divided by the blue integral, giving 0.6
